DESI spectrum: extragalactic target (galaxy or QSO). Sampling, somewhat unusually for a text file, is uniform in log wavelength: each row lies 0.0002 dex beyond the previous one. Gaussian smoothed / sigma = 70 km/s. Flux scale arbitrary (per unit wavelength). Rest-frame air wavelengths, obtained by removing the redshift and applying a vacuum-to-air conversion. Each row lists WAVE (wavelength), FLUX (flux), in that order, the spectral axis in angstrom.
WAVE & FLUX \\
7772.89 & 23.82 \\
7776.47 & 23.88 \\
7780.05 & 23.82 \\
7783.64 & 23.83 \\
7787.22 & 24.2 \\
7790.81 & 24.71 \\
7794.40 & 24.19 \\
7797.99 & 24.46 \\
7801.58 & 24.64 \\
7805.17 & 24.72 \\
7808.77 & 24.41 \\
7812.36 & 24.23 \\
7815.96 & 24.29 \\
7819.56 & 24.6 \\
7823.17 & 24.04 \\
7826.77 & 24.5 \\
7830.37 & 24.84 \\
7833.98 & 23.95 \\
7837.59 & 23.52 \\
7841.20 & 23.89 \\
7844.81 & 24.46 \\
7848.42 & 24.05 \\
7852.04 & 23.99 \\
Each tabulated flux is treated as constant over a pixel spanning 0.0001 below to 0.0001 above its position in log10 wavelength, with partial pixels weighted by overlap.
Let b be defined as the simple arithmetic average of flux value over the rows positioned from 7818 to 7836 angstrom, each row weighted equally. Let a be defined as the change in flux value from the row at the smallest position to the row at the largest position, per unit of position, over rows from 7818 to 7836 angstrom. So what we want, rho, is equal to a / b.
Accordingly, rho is -0.002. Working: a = -0.05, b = 24.4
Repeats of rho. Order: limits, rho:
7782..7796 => 0.001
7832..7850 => 0.000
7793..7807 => 0.002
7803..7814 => -0.003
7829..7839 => -0.008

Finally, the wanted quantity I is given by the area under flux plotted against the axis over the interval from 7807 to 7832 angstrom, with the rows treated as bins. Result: 610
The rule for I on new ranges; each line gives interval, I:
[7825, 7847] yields 532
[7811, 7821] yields 244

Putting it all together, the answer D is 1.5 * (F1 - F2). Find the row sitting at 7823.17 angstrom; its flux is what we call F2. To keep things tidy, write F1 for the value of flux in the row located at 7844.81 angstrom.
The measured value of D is 0.6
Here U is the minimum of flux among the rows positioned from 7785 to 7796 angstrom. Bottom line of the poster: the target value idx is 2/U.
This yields 0.0827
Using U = 24.19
